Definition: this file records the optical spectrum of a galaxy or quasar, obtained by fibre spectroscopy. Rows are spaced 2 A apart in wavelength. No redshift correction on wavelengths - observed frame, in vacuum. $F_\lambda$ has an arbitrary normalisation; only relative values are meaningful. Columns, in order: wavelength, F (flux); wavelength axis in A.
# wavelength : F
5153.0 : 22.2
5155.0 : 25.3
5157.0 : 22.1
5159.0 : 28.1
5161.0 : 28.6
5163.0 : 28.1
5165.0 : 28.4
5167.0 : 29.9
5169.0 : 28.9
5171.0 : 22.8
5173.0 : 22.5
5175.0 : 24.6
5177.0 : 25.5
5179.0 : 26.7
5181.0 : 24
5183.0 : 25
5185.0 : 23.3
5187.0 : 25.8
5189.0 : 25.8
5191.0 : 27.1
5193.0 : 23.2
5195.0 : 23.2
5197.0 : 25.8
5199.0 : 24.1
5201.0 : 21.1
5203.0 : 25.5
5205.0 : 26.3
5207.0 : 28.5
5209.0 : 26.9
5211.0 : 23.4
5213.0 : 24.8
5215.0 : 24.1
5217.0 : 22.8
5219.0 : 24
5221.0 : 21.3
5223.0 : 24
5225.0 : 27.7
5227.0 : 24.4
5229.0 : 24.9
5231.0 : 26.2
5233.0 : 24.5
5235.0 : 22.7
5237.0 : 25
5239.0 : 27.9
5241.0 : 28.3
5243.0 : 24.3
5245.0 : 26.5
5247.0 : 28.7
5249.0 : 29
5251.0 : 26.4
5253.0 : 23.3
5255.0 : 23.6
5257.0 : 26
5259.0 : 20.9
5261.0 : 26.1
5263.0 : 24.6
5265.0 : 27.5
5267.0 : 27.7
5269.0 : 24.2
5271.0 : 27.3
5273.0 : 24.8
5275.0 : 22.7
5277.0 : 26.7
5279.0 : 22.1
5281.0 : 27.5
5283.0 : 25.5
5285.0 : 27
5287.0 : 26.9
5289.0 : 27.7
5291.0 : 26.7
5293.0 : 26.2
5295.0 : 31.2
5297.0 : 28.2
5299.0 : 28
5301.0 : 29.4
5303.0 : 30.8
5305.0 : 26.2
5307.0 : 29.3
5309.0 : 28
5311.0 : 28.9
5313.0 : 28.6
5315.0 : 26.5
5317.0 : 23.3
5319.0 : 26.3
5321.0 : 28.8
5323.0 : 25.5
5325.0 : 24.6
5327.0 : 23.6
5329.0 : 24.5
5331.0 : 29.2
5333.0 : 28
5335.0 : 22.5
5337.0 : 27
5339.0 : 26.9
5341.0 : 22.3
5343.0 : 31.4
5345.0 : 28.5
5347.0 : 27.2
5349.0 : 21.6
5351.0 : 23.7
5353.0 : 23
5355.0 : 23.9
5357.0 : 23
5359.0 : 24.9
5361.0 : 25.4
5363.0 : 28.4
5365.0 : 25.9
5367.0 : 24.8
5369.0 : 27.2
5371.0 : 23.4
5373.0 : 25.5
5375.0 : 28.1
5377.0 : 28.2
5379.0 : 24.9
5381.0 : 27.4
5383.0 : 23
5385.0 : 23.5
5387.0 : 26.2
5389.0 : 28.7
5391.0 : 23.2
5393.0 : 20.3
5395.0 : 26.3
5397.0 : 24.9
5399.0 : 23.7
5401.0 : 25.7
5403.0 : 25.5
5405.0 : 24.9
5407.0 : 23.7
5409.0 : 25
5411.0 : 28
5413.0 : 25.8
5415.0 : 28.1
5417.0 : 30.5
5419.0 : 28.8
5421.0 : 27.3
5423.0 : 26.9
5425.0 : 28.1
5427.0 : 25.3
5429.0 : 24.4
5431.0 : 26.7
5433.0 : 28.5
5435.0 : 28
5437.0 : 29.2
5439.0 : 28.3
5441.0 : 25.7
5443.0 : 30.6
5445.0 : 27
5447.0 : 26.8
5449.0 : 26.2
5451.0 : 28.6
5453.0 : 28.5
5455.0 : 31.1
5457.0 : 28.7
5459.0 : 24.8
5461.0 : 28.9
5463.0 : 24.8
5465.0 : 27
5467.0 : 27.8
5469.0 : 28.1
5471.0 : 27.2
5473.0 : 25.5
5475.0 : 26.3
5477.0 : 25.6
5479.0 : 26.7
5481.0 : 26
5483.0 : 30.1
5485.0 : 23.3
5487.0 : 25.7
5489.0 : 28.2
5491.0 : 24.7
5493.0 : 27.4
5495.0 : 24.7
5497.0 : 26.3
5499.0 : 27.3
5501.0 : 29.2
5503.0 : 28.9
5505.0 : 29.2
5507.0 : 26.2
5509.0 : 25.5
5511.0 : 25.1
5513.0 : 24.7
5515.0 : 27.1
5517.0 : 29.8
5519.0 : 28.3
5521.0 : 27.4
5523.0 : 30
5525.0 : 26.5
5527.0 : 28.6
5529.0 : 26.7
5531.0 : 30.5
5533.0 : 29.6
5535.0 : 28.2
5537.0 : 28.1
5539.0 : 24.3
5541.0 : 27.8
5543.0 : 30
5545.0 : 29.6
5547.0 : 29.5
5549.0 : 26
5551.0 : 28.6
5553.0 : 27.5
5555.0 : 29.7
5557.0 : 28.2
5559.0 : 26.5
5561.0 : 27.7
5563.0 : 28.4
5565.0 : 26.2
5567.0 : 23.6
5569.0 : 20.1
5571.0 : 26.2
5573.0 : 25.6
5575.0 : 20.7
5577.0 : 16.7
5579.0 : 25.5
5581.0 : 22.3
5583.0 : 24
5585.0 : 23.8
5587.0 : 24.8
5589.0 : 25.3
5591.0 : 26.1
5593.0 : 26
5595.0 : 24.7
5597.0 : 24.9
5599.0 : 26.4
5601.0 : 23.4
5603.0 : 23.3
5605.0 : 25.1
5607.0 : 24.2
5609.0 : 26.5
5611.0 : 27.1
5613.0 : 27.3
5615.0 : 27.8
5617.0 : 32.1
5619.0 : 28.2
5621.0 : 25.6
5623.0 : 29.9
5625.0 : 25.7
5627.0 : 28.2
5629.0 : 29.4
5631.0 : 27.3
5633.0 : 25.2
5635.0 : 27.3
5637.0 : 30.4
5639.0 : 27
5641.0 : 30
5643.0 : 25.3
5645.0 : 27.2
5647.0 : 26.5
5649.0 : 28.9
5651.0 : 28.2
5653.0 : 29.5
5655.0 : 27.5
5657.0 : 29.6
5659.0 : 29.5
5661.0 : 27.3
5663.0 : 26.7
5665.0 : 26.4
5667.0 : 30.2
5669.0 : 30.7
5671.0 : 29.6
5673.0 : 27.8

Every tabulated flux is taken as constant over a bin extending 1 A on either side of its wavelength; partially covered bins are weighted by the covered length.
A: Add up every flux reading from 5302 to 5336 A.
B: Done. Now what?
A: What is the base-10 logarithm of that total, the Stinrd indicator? 2.66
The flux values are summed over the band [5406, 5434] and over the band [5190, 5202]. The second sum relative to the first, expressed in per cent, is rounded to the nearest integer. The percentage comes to 38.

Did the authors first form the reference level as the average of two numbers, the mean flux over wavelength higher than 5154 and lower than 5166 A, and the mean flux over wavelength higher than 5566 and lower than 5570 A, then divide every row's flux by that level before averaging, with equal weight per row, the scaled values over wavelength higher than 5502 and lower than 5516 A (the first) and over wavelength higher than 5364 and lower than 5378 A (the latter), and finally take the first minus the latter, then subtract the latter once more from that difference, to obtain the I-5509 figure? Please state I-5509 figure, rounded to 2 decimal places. -1.05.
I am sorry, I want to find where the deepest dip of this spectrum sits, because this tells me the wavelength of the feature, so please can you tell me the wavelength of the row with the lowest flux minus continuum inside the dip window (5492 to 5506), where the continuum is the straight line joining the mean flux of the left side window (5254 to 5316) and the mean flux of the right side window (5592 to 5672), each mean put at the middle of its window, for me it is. 5495.0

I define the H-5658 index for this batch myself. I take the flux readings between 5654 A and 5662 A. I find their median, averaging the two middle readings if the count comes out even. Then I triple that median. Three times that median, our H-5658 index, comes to 85.5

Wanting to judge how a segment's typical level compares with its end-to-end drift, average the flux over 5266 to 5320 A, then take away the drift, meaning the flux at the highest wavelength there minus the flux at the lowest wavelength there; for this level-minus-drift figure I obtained 28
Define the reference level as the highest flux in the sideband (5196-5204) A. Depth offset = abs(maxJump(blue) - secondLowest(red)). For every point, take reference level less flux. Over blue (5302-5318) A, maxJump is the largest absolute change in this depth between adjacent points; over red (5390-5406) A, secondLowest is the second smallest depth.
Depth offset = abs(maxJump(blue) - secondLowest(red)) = 4.5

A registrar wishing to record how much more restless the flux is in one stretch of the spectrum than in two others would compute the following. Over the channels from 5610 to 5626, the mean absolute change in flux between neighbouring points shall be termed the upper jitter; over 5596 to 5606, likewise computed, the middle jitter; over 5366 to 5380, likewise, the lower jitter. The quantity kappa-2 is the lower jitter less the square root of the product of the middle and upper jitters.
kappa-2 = 0.2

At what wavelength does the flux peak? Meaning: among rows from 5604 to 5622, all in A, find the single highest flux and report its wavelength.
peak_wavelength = 5617.0 A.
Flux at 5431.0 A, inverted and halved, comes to 0.0187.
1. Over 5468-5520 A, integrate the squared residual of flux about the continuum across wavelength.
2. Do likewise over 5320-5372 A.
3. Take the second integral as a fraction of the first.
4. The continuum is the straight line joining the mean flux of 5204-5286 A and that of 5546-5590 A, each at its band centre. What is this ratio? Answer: 1.2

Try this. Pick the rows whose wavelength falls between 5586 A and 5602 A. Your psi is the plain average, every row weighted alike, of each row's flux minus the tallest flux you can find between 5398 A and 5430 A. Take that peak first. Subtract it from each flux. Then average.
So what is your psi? -5.3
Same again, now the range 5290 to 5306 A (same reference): -2.2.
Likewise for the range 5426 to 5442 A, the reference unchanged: -3.5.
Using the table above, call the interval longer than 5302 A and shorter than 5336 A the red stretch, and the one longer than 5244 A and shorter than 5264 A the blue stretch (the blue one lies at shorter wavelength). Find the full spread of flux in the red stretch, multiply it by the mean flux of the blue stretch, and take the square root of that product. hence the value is 15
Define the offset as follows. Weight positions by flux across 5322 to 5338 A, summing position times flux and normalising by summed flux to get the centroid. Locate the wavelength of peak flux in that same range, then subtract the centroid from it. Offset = 0.9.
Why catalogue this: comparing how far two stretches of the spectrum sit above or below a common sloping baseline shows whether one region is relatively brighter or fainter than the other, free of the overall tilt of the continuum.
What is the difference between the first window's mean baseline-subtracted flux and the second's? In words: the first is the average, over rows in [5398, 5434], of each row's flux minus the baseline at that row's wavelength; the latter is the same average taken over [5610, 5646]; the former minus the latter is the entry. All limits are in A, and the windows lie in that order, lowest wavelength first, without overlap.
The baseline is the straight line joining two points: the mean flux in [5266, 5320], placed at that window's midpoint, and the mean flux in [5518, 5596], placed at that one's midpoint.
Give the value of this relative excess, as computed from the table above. -1.8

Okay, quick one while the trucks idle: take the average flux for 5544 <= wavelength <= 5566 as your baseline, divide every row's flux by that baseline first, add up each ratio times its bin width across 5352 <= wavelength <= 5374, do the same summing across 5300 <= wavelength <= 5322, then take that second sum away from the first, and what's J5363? -2.2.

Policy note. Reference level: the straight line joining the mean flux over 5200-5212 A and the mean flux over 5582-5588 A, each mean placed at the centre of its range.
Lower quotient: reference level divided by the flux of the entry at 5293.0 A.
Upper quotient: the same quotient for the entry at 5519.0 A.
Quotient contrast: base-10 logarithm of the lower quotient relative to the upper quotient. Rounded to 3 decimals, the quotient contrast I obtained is 0.045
